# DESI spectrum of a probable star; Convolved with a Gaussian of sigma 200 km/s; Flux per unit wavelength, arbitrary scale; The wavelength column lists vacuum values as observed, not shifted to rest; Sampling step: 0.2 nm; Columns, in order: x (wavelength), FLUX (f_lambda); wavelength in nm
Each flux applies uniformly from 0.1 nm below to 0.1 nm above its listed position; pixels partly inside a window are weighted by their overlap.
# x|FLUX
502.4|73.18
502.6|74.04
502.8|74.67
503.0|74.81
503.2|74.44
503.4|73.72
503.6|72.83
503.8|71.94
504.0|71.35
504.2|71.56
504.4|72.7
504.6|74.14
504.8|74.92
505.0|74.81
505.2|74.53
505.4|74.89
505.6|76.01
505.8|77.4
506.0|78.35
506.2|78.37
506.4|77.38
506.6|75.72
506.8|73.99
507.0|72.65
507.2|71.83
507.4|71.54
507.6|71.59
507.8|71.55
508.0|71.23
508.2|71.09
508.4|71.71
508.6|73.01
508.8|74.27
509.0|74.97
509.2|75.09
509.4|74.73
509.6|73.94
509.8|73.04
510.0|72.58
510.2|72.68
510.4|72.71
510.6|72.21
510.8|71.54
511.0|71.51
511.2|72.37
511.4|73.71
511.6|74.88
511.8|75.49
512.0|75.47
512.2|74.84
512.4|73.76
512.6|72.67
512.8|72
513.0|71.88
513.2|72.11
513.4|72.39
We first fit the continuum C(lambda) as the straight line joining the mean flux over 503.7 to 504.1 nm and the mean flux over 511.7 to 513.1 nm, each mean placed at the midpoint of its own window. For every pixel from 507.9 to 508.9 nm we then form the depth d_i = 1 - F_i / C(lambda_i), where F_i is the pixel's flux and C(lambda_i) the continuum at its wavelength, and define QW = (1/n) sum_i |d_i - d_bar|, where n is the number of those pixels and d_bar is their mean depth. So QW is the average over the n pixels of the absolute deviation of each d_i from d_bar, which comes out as 0.014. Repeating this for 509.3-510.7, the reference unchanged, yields 0.010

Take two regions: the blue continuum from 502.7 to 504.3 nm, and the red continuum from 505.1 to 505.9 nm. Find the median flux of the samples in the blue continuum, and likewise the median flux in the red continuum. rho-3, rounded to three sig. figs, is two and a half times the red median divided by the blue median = 2.57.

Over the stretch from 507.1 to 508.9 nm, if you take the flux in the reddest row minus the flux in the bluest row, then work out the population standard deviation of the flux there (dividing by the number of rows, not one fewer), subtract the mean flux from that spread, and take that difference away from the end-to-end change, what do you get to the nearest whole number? 73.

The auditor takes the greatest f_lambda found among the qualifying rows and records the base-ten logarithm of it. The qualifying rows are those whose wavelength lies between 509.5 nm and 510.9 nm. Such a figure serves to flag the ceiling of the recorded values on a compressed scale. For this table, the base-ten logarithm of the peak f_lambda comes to 1.87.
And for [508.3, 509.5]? 1.88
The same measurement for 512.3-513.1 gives 1.87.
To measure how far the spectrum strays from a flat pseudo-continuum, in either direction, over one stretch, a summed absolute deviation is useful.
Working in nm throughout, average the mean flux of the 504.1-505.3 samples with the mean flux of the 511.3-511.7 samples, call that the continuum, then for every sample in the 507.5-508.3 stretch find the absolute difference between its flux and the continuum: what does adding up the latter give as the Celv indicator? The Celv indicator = 11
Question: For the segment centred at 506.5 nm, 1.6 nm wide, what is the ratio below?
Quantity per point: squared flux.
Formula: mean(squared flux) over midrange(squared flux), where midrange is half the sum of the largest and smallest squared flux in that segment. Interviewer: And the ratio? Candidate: 1.02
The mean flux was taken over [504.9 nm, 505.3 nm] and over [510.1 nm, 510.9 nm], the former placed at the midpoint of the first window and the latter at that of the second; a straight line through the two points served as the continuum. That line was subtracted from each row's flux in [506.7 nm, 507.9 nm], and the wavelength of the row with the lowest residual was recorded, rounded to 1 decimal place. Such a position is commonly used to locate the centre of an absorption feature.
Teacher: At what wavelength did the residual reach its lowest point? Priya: 507.4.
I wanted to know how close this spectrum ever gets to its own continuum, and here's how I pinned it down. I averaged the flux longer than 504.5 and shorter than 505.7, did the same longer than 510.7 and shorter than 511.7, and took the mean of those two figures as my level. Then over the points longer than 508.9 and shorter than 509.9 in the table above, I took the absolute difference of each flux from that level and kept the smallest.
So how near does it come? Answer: 0.10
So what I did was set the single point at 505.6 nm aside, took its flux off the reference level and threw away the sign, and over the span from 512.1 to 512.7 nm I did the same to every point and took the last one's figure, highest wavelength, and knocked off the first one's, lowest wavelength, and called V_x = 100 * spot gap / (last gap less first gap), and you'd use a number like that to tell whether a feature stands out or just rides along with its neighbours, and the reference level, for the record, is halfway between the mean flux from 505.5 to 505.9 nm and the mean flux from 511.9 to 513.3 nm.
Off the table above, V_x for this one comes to 48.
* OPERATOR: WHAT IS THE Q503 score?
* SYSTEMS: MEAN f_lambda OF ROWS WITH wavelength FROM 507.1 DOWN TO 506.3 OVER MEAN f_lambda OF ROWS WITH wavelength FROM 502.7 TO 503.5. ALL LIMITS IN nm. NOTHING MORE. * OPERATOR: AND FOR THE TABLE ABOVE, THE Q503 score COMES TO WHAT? 1.007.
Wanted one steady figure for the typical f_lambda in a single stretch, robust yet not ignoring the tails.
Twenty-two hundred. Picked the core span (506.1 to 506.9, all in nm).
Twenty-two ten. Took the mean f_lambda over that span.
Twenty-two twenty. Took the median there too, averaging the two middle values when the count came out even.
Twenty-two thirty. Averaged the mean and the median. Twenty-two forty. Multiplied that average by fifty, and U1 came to 3823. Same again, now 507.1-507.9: 3580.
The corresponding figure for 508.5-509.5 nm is 3729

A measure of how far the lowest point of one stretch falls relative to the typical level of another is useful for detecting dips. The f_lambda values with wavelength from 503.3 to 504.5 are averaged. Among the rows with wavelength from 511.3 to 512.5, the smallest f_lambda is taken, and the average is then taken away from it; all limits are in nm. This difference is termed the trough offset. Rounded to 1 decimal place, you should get 1.4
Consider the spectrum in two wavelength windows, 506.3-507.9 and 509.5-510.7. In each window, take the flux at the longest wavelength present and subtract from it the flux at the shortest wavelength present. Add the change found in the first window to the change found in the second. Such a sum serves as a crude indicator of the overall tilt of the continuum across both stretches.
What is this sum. -8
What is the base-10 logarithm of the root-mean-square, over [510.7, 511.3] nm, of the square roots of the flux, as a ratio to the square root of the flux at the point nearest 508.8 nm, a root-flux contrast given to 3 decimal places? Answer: -0.007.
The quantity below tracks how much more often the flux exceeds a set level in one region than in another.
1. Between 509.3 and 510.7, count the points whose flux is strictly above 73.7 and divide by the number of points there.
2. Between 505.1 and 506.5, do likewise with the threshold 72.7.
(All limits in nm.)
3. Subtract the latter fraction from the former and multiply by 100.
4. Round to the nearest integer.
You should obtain -71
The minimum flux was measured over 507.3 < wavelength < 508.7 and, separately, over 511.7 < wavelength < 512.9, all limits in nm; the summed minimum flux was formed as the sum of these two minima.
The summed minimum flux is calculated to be 143.1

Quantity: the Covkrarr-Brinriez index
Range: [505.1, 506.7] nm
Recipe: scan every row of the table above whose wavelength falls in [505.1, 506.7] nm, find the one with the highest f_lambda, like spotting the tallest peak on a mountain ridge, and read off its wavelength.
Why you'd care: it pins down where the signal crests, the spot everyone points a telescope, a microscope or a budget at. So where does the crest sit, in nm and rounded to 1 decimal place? 506.2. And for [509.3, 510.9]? 509.4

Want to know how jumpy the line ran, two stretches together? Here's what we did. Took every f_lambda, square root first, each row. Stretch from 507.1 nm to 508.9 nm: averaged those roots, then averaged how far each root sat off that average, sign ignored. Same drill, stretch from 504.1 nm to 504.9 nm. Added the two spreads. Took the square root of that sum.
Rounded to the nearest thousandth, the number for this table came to 0.337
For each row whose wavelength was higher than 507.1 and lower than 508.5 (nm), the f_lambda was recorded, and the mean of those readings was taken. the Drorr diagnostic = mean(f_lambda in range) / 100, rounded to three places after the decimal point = 0.715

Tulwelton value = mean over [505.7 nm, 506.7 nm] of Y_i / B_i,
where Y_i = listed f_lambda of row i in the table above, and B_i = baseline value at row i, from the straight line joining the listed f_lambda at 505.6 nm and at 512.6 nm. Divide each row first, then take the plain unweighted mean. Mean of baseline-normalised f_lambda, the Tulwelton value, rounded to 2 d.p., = 1.02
